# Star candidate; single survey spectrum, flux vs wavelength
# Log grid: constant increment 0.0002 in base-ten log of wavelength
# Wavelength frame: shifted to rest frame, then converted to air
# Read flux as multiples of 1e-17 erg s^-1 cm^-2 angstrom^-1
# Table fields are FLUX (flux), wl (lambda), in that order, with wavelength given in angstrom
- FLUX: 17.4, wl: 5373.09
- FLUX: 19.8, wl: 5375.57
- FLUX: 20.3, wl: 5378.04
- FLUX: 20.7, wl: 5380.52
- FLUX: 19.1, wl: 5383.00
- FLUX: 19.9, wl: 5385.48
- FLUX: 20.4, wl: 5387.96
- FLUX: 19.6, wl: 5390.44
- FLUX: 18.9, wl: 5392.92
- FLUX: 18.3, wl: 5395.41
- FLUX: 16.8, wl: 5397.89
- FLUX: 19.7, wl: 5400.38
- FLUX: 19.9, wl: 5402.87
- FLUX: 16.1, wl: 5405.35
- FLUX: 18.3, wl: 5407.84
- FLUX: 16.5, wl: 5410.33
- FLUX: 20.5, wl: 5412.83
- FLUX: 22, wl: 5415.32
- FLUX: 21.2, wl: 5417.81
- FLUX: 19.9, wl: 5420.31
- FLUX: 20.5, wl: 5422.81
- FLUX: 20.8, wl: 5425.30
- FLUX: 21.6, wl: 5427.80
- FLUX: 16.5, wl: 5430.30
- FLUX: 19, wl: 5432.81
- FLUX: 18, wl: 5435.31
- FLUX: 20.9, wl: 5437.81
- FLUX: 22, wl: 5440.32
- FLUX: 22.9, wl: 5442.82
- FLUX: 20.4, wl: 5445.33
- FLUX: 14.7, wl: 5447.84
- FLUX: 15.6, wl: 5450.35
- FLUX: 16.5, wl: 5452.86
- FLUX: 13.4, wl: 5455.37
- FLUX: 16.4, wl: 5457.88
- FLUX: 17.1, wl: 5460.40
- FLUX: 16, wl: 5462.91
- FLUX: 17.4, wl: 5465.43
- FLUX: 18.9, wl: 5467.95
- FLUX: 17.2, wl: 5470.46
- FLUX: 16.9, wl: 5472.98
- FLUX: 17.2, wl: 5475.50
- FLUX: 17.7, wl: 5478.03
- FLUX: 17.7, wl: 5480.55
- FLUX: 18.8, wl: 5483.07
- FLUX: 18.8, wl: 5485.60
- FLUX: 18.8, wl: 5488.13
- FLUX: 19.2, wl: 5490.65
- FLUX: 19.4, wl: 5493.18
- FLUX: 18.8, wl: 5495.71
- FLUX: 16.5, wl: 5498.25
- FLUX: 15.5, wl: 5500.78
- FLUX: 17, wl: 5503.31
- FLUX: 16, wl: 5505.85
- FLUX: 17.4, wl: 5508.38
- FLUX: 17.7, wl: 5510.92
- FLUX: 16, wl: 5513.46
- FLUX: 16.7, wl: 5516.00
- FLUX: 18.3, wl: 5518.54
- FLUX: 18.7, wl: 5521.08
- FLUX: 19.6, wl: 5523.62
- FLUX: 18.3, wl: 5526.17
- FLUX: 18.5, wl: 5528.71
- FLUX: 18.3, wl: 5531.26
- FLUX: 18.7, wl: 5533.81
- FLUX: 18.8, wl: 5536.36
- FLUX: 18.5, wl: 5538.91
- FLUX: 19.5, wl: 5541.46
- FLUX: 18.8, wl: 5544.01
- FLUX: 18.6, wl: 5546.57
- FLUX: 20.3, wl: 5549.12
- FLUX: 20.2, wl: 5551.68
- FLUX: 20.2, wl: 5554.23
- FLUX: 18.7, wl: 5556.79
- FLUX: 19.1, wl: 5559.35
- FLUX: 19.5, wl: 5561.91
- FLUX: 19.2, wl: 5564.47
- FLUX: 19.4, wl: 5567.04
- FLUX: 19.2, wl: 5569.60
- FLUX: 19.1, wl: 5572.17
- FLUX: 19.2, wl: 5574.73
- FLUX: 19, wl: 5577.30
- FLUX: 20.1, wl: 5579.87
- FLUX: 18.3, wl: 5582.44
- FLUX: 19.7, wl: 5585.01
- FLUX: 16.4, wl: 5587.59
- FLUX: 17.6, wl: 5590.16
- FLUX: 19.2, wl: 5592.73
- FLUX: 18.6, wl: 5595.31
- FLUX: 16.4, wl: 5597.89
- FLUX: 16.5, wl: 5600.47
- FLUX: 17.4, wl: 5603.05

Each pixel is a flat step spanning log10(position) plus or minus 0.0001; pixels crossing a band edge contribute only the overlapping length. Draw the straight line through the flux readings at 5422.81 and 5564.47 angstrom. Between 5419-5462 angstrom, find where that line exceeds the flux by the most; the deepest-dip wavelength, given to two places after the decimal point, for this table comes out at 5455.37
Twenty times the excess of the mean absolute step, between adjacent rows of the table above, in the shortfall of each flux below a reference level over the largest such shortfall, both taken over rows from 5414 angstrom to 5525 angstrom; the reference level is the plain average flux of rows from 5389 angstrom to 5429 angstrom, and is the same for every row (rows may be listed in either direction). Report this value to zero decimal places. -94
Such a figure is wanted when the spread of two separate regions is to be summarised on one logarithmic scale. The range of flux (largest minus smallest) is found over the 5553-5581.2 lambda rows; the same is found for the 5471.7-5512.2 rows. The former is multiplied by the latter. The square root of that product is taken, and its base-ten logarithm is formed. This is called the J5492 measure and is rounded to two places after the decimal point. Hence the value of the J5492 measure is 0.38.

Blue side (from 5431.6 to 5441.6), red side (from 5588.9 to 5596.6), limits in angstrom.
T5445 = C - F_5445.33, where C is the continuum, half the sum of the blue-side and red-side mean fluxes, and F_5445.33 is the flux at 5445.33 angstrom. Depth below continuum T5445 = -1.2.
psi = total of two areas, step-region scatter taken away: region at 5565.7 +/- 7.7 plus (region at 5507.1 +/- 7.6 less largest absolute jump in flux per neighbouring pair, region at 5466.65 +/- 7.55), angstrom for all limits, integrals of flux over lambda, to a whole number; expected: 547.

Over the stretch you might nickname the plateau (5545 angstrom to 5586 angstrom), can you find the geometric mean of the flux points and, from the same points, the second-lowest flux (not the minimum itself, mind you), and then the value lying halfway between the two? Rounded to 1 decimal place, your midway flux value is 19.0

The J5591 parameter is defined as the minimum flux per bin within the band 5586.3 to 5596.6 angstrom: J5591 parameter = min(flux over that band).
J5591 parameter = 16.4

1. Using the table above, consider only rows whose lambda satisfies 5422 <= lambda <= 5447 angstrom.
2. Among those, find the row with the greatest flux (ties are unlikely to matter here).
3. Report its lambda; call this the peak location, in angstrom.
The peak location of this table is 5442.82 angstrom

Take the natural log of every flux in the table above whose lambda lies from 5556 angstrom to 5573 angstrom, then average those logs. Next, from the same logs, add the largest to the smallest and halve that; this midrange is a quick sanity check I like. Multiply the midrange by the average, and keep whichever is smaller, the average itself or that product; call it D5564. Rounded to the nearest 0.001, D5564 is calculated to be 2.953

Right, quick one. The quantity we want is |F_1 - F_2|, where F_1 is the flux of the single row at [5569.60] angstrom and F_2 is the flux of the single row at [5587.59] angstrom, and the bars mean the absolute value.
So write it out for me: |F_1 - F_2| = 2.8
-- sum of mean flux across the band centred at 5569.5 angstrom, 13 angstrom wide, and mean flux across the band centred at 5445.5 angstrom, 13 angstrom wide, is 38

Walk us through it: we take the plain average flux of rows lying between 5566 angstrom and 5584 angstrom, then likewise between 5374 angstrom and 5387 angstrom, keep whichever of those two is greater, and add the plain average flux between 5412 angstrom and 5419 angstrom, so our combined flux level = 41.2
